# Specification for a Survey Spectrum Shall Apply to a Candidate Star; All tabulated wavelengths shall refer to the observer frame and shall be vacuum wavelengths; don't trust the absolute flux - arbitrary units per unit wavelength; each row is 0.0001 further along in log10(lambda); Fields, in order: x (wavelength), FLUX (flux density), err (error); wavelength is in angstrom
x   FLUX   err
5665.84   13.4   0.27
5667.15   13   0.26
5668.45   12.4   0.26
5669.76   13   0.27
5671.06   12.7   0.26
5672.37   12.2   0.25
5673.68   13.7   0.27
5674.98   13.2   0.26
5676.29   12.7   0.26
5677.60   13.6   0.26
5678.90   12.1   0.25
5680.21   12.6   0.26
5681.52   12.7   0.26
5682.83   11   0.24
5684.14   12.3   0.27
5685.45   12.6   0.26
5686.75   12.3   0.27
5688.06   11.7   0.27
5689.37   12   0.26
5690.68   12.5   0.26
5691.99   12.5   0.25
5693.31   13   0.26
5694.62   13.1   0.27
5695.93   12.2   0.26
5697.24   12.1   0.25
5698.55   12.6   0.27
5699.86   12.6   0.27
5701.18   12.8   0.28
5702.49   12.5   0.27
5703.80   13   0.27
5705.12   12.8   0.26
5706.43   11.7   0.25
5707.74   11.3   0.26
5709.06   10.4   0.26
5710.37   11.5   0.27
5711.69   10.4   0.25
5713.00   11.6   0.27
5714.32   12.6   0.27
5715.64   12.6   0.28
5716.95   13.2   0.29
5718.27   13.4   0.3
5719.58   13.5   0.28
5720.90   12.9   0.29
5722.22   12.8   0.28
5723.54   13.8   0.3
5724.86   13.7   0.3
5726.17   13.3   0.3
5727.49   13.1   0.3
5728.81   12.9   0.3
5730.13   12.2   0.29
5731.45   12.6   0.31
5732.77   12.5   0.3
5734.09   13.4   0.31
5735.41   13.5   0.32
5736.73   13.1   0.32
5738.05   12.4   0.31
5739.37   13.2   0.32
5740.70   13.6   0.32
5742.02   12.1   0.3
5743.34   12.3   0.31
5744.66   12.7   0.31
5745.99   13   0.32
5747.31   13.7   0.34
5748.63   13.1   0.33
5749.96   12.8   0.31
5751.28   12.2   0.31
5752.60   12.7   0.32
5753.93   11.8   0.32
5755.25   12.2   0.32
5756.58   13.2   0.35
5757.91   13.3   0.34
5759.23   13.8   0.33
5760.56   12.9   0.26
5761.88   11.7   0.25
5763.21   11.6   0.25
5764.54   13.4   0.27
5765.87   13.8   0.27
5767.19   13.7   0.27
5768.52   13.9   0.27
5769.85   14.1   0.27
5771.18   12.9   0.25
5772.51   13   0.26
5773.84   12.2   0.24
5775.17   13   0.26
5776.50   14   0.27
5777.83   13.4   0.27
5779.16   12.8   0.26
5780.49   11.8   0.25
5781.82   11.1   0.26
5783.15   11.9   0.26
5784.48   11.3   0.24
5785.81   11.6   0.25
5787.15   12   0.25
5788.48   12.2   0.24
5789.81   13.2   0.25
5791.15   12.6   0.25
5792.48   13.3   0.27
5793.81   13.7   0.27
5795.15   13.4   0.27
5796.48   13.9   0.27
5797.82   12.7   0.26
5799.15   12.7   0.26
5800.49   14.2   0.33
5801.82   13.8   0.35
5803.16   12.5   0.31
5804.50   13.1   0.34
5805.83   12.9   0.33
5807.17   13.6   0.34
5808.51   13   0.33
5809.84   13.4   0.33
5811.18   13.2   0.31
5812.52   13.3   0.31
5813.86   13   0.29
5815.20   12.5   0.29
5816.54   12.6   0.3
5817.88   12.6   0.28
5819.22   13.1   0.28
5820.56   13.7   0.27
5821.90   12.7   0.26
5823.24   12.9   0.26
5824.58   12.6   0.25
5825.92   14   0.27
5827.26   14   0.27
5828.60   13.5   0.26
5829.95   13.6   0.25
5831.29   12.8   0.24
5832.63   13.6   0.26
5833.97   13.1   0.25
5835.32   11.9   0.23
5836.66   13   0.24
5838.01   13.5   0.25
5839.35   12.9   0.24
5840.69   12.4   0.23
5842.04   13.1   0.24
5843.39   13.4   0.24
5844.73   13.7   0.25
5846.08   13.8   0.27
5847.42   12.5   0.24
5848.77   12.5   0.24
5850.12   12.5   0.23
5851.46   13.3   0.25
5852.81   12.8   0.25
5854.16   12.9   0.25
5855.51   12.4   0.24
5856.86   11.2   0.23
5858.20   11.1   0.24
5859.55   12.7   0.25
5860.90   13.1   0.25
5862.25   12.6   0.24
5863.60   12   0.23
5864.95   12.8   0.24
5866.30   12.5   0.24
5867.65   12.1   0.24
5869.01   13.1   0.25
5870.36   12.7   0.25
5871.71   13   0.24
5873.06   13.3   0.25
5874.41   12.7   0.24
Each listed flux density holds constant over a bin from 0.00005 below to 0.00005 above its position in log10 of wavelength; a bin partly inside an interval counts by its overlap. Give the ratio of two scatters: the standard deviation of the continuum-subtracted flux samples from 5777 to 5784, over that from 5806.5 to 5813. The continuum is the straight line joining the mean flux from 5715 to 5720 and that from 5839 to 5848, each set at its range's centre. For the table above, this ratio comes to 4.0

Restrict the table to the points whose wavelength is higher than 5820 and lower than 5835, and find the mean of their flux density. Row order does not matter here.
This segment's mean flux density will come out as 13.3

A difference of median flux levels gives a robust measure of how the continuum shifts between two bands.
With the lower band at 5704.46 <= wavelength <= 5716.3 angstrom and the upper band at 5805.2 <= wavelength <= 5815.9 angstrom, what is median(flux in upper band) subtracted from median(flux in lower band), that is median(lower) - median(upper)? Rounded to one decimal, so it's -1.5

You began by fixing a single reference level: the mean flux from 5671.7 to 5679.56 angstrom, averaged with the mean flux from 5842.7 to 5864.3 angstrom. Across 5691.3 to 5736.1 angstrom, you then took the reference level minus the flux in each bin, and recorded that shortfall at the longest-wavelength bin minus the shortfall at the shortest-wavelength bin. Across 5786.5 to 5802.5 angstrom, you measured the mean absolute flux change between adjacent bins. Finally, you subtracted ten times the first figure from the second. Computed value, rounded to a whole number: 11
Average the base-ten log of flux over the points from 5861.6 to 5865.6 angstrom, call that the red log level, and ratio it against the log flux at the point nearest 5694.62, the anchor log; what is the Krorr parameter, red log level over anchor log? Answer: 0.98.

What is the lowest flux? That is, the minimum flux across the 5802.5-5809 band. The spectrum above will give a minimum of 12.5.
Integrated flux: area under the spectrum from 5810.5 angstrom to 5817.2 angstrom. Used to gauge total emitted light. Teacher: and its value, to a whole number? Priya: 86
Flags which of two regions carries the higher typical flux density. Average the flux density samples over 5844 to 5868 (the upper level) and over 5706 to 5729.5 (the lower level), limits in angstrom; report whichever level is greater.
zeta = 12.6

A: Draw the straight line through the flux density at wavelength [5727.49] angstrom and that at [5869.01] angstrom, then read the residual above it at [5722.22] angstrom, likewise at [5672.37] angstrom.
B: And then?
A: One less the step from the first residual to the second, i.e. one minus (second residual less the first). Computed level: 1.6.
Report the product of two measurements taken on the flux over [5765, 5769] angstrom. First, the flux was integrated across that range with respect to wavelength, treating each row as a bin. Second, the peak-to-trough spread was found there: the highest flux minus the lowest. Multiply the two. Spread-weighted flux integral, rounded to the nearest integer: 11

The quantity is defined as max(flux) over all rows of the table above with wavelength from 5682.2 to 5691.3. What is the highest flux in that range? 12.6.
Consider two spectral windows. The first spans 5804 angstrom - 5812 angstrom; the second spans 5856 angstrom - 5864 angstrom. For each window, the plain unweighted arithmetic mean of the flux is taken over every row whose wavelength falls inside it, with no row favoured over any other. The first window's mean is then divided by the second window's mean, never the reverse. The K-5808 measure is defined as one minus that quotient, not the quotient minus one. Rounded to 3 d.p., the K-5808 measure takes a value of -0.089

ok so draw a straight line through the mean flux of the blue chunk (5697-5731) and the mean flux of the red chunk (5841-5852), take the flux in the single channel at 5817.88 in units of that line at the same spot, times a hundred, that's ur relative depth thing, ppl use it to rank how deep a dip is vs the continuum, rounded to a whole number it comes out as 97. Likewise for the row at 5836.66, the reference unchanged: 100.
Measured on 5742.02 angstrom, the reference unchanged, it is 96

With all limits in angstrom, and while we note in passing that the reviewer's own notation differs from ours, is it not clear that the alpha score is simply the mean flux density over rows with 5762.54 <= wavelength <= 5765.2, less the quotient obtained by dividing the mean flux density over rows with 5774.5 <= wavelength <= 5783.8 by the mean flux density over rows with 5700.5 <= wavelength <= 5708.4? 11.5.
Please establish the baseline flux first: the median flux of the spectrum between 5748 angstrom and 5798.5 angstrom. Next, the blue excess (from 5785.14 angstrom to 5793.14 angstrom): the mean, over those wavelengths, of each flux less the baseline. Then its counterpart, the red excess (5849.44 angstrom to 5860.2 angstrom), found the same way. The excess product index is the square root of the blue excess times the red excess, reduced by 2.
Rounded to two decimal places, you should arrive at -1.53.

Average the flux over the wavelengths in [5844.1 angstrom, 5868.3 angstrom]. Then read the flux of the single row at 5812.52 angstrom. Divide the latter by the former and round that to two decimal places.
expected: 1.06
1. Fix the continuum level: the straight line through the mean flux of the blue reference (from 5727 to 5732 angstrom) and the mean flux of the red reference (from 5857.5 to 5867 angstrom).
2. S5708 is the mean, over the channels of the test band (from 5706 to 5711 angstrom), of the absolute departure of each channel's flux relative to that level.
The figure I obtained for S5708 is 1.5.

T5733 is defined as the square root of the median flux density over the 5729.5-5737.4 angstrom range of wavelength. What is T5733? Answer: 3.58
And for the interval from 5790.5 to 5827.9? 3.62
